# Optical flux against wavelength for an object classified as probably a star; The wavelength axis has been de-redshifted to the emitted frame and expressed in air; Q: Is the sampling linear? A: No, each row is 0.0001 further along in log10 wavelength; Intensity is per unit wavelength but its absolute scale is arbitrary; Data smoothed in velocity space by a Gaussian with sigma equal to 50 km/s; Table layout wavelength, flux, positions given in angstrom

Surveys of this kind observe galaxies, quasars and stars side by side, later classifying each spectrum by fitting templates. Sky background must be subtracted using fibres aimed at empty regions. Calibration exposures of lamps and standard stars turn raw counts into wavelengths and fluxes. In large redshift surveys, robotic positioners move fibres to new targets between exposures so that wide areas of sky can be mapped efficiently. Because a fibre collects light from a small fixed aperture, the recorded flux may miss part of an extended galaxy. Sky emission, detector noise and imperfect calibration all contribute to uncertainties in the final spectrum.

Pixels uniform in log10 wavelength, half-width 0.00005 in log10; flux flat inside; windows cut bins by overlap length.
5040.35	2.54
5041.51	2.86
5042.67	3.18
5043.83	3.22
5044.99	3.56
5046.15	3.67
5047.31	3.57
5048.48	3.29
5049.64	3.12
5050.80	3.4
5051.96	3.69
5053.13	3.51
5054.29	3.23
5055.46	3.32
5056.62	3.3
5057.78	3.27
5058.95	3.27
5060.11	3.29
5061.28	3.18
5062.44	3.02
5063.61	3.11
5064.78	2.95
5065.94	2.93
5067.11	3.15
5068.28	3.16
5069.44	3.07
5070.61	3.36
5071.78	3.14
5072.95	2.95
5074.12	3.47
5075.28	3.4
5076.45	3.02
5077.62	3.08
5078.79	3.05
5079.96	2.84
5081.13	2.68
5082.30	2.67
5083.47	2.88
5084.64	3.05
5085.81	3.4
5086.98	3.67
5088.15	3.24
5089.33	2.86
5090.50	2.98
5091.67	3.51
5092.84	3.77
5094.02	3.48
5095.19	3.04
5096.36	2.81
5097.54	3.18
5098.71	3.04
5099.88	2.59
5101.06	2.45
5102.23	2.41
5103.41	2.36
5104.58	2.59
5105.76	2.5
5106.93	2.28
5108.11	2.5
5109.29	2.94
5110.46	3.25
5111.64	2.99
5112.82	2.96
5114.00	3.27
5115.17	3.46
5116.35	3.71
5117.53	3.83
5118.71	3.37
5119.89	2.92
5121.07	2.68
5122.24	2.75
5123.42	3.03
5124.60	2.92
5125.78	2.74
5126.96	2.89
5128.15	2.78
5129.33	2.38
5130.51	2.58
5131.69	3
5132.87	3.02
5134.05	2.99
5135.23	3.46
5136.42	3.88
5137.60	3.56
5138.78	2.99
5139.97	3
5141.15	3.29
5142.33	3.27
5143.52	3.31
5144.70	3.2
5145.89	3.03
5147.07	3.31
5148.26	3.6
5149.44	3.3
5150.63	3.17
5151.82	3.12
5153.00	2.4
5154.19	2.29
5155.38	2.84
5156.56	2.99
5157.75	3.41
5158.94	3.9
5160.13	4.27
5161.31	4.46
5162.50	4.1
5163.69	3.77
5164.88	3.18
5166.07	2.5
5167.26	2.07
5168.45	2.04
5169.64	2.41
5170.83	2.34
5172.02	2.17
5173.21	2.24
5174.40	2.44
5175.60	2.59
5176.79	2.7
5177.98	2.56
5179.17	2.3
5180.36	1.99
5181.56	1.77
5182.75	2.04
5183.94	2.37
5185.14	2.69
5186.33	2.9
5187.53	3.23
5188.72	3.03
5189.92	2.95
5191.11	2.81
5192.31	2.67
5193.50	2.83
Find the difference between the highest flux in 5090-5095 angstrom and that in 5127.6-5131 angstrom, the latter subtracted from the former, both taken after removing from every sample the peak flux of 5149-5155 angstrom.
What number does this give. 1.0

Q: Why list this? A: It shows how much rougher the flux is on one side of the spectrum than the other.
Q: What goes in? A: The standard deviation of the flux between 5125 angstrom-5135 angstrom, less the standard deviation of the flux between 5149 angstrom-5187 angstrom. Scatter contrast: -0.48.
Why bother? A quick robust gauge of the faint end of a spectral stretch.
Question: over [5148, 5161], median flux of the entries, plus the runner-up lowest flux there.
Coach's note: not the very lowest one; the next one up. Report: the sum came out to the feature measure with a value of 5.6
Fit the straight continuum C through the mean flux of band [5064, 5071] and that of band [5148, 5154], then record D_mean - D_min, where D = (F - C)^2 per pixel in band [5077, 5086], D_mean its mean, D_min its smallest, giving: 0.07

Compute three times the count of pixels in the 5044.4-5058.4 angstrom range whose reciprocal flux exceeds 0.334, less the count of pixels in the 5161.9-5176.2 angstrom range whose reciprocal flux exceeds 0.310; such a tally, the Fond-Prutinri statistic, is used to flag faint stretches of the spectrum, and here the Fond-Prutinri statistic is -10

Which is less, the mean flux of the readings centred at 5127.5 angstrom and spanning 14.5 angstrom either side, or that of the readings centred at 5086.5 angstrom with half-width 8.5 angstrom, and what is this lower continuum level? 3.1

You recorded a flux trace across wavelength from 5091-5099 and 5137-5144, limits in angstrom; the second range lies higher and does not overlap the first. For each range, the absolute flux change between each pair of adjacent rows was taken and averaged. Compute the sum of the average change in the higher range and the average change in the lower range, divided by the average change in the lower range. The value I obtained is 1.6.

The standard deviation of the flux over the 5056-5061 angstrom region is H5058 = 0.01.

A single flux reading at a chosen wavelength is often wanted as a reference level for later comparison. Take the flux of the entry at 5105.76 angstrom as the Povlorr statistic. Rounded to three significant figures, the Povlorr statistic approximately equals 2.50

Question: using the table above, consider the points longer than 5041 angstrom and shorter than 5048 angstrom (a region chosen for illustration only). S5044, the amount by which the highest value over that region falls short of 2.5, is -1.2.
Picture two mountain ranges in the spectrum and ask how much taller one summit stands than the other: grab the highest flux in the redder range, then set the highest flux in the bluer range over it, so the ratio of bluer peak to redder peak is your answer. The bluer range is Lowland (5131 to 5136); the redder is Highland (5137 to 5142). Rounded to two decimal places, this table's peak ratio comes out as 0.97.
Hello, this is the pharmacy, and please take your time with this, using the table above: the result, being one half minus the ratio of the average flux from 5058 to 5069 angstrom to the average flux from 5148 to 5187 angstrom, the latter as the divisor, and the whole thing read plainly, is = -0.61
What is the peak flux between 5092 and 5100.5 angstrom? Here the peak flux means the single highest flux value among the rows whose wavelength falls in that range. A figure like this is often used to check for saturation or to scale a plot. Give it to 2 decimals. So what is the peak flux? 3.77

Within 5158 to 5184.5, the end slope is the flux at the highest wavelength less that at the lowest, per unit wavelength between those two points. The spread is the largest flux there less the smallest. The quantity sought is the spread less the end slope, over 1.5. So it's 1.83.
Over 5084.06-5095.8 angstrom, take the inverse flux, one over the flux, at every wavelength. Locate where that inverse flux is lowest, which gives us 5092.84 angstrom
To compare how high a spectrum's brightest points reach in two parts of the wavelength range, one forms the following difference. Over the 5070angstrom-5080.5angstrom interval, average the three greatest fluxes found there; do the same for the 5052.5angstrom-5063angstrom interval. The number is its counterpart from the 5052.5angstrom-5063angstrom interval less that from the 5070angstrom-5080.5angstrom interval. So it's 0.0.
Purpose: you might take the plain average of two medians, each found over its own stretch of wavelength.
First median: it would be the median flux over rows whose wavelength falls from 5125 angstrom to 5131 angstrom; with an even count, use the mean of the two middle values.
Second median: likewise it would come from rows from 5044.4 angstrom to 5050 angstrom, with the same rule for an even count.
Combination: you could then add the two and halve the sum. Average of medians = 3.15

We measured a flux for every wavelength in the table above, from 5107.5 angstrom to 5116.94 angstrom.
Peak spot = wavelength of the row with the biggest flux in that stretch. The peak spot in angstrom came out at 5116.35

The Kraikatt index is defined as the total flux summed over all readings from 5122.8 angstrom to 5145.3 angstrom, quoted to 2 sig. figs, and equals 58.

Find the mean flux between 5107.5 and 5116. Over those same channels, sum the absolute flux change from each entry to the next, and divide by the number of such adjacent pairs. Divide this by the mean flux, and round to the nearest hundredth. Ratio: 0.08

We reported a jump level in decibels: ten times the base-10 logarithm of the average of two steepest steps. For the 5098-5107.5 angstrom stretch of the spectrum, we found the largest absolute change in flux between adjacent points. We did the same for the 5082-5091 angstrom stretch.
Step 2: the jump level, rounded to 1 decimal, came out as -3.6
